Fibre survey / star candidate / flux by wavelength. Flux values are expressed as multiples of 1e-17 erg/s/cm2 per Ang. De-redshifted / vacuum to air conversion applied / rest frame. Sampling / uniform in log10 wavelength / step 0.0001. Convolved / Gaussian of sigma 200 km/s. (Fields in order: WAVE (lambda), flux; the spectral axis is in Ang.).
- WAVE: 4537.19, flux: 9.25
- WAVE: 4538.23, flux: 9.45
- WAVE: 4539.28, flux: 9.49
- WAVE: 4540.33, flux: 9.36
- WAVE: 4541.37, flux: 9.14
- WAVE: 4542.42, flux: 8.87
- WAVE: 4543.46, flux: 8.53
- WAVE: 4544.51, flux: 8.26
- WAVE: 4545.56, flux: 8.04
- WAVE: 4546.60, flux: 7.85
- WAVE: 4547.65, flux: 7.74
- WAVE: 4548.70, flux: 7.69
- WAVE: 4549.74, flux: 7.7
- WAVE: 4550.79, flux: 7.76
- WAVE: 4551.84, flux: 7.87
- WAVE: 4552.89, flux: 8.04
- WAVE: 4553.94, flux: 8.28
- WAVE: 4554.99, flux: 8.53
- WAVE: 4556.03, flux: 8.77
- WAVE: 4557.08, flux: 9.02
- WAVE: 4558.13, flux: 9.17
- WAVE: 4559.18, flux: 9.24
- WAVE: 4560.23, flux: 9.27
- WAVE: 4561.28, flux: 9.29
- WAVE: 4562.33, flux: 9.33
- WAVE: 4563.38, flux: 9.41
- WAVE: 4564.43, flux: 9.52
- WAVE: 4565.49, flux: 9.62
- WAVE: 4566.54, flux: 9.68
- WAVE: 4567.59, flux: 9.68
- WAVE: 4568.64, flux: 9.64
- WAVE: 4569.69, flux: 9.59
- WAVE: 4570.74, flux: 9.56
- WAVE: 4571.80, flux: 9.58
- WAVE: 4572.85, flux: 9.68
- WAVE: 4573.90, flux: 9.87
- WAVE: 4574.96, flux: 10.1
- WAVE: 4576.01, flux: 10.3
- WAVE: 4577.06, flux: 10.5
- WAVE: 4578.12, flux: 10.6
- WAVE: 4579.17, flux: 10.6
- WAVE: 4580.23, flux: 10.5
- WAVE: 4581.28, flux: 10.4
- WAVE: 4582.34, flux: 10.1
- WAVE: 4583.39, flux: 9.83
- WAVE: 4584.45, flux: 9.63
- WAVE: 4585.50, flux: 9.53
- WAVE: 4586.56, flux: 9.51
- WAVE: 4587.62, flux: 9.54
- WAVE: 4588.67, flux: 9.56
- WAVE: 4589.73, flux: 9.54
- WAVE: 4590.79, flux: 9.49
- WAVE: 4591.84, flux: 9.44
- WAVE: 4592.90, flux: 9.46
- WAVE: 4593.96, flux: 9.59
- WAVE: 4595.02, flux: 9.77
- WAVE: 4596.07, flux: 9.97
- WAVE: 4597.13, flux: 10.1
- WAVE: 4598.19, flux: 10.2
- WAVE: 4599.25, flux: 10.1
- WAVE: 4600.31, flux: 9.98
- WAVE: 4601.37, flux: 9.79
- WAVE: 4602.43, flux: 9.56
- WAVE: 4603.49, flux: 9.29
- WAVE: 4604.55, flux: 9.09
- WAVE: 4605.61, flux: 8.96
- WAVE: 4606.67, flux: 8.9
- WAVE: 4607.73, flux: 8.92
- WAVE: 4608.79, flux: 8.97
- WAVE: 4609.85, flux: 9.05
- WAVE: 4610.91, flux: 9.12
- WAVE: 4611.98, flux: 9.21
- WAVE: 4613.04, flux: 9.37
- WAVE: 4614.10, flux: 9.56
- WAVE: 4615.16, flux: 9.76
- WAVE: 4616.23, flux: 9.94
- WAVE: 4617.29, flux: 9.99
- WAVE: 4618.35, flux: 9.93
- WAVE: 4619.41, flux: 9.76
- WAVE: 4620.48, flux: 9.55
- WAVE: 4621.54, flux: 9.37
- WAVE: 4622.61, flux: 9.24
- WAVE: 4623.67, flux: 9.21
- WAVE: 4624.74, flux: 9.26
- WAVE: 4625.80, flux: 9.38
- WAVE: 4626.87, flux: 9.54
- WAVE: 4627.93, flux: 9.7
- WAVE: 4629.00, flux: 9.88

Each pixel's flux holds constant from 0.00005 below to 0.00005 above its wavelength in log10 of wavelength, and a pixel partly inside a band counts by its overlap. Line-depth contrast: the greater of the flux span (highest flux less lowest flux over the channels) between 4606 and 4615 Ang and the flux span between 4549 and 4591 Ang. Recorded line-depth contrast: 2.9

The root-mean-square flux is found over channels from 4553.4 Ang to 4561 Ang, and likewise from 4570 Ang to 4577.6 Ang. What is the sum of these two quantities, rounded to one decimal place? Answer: 18.9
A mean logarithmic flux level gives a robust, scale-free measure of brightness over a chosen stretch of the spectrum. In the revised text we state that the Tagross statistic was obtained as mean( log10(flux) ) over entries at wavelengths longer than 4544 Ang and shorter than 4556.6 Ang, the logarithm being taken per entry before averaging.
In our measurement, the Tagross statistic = 0.91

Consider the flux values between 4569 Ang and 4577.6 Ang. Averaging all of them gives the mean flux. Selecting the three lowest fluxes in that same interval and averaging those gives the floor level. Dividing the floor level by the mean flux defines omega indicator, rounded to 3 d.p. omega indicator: 0.968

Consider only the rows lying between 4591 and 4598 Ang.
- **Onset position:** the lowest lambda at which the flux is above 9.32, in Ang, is 4591.84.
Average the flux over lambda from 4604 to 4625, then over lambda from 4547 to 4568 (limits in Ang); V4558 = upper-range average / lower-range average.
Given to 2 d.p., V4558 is 1.07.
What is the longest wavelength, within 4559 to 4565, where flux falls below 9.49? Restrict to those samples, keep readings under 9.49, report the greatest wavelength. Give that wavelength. 4563.38 Ang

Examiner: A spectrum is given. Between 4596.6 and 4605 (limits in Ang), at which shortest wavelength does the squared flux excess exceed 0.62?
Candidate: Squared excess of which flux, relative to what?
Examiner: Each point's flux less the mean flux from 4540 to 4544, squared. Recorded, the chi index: 4597.13 Ang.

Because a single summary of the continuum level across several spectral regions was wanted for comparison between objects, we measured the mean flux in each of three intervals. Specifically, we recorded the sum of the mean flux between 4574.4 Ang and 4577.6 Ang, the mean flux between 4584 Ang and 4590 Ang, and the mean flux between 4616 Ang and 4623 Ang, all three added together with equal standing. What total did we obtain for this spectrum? 29.5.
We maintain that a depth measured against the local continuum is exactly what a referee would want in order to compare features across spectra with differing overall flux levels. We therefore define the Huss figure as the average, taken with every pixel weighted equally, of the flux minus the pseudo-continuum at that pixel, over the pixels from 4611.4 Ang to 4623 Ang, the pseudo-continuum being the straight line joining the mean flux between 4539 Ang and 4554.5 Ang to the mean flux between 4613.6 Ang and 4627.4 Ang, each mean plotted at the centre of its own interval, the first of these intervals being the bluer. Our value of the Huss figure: 0.09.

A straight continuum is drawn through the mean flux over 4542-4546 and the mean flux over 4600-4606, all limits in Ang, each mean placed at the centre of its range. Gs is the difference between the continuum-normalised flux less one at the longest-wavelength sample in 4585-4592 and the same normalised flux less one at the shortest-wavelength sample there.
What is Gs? -0.02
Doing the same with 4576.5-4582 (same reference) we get -0.02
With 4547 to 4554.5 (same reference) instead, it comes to 0.05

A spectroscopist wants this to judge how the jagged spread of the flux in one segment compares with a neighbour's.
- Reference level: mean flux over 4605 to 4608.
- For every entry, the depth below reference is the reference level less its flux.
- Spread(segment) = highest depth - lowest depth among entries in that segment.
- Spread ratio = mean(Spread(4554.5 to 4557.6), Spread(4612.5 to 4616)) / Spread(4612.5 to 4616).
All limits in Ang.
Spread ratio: 1.13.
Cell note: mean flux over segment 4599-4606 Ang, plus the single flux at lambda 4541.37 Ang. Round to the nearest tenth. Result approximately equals 18.7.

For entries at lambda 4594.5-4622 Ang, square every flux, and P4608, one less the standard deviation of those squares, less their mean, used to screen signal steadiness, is -98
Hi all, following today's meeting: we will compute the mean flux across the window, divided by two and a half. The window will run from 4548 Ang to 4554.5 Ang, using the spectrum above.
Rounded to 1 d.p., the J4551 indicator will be 3.2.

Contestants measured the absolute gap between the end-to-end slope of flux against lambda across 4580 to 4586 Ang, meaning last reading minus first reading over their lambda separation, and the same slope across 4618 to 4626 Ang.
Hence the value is 0.11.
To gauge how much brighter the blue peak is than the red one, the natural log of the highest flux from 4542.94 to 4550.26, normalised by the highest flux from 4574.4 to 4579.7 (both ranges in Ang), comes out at -0.22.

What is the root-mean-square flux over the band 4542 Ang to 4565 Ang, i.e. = 8.6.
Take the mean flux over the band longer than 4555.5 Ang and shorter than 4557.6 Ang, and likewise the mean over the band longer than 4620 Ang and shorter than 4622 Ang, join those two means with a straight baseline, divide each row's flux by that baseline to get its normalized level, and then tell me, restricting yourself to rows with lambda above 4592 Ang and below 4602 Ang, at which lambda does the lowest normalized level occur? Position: 4592.90 Ang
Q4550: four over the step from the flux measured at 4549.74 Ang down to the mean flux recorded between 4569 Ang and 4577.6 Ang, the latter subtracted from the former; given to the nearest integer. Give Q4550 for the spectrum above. -2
